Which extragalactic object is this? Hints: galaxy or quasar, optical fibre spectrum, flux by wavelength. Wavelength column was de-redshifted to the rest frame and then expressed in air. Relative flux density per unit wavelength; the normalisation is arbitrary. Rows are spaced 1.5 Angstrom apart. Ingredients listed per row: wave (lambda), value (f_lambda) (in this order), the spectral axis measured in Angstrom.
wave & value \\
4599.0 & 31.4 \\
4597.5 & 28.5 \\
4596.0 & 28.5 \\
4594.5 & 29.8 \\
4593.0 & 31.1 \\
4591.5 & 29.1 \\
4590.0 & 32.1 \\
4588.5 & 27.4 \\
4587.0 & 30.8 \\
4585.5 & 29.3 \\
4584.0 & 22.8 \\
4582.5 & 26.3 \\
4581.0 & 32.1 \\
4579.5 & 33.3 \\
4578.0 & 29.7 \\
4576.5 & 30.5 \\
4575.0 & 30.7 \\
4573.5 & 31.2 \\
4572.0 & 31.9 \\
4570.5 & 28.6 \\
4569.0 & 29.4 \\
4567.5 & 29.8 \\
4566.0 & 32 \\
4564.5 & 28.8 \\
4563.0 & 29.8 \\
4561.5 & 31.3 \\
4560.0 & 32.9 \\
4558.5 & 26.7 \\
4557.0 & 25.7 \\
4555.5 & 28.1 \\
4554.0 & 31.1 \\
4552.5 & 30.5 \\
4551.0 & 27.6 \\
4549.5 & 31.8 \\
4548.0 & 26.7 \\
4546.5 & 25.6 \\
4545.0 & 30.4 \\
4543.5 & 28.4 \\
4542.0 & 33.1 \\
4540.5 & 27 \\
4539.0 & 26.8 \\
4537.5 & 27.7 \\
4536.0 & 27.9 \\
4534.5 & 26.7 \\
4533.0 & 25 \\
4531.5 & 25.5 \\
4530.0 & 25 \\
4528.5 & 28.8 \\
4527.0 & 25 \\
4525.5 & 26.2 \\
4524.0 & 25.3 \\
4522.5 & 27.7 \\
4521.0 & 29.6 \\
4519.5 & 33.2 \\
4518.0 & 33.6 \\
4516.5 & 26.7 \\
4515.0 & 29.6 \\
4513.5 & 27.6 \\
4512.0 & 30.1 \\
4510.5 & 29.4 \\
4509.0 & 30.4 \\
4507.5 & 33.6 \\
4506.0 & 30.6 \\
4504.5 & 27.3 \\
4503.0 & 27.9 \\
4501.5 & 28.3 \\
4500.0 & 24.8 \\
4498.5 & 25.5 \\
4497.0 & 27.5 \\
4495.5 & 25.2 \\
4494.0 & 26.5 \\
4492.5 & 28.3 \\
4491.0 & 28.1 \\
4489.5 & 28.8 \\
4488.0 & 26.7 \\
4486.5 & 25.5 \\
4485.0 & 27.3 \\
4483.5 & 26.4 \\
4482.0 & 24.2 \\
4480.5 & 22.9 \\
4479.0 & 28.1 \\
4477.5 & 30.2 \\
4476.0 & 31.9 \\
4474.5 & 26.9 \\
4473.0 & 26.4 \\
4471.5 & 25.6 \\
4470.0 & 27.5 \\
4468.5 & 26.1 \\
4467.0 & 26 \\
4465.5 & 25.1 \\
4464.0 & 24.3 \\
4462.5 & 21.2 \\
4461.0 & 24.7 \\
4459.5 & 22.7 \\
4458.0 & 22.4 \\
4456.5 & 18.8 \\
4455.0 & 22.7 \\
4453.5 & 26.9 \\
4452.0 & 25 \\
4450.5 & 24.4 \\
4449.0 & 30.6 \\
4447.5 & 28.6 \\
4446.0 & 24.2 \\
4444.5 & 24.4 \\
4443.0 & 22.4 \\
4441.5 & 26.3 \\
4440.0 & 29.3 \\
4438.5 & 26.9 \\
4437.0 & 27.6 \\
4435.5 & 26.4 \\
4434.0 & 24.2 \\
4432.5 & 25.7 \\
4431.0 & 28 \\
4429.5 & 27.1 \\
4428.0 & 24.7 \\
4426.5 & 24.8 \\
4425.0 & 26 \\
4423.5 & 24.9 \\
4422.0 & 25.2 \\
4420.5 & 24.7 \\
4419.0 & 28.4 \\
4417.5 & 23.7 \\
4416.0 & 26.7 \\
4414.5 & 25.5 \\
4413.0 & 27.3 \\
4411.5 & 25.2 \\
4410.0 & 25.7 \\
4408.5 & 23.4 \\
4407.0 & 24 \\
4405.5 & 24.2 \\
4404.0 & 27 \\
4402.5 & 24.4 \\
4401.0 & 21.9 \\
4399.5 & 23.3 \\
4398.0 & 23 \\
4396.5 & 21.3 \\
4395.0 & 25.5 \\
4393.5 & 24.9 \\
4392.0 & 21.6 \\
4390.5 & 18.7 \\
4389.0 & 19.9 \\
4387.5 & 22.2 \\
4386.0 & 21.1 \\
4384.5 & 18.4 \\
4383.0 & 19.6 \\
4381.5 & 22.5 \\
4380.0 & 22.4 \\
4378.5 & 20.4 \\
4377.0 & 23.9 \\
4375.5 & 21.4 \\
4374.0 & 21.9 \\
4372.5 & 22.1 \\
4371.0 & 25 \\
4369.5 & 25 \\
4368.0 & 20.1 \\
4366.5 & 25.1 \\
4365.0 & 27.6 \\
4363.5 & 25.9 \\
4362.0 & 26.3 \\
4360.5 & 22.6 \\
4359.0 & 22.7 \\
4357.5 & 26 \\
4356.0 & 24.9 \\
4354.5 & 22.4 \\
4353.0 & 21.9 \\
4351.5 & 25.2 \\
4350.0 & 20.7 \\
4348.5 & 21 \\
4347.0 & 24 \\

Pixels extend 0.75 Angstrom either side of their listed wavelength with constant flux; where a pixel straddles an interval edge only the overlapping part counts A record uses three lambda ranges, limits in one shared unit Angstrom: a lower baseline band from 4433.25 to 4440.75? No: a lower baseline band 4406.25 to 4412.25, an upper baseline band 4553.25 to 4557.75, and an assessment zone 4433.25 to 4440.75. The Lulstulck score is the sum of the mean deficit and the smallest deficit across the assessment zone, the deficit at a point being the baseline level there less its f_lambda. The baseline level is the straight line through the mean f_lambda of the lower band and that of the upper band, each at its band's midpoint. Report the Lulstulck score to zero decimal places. -6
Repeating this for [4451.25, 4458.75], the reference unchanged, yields 1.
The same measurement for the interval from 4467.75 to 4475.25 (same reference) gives -2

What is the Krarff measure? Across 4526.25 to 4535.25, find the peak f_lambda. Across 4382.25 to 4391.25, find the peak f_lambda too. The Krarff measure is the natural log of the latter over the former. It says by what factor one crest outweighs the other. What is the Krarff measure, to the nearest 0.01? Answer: -0.26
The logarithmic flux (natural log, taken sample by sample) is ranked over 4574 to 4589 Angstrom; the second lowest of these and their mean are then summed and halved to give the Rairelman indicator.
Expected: 3.32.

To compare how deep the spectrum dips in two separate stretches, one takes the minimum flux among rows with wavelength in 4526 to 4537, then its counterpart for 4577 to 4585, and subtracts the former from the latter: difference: -2.2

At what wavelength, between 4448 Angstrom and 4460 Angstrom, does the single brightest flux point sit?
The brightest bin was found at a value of 4449.0 Angstrom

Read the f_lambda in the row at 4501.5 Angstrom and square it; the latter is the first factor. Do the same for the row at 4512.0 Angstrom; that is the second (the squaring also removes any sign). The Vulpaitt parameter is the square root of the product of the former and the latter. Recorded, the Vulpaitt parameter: 852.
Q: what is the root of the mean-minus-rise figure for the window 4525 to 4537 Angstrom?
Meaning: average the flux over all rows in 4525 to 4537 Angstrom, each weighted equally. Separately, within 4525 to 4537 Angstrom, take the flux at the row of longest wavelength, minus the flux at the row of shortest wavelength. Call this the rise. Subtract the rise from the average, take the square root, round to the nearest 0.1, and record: 5.0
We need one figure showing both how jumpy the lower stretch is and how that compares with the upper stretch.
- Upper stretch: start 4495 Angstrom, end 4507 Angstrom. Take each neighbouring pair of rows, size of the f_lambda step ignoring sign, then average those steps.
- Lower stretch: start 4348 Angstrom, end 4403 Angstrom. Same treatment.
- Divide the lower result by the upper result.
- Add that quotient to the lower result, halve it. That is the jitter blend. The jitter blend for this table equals 1.59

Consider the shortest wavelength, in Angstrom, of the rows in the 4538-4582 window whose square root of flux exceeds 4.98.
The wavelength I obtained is 4539.0 Angstrom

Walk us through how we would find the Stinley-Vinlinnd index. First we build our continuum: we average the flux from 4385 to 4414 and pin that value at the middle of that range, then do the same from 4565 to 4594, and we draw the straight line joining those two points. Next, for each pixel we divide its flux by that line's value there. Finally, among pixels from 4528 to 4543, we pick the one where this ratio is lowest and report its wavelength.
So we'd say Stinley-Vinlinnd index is 4533.0 Angstrom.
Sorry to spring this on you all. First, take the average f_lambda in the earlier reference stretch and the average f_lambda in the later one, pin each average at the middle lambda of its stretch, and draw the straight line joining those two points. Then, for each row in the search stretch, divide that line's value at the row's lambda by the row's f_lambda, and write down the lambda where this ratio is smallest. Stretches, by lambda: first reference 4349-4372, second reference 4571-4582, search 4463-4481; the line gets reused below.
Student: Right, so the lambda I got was 4476.0 Angstrom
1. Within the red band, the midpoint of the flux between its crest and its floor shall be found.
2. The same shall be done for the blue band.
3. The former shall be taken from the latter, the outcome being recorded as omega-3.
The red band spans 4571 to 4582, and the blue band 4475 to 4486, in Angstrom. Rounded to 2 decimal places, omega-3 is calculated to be -4.10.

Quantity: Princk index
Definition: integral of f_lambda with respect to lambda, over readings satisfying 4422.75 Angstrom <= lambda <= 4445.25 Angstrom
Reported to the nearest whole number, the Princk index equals 583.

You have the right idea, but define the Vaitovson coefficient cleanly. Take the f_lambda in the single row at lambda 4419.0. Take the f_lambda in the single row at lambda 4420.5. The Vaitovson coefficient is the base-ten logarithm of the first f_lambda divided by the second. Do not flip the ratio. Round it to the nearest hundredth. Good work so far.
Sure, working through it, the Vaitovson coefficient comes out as 0.06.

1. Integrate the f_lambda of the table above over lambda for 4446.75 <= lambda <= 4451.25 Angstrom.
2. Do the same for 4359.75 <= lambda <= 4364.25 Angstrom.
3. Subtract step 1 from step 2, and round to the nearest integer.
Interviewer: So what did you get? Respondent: -13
